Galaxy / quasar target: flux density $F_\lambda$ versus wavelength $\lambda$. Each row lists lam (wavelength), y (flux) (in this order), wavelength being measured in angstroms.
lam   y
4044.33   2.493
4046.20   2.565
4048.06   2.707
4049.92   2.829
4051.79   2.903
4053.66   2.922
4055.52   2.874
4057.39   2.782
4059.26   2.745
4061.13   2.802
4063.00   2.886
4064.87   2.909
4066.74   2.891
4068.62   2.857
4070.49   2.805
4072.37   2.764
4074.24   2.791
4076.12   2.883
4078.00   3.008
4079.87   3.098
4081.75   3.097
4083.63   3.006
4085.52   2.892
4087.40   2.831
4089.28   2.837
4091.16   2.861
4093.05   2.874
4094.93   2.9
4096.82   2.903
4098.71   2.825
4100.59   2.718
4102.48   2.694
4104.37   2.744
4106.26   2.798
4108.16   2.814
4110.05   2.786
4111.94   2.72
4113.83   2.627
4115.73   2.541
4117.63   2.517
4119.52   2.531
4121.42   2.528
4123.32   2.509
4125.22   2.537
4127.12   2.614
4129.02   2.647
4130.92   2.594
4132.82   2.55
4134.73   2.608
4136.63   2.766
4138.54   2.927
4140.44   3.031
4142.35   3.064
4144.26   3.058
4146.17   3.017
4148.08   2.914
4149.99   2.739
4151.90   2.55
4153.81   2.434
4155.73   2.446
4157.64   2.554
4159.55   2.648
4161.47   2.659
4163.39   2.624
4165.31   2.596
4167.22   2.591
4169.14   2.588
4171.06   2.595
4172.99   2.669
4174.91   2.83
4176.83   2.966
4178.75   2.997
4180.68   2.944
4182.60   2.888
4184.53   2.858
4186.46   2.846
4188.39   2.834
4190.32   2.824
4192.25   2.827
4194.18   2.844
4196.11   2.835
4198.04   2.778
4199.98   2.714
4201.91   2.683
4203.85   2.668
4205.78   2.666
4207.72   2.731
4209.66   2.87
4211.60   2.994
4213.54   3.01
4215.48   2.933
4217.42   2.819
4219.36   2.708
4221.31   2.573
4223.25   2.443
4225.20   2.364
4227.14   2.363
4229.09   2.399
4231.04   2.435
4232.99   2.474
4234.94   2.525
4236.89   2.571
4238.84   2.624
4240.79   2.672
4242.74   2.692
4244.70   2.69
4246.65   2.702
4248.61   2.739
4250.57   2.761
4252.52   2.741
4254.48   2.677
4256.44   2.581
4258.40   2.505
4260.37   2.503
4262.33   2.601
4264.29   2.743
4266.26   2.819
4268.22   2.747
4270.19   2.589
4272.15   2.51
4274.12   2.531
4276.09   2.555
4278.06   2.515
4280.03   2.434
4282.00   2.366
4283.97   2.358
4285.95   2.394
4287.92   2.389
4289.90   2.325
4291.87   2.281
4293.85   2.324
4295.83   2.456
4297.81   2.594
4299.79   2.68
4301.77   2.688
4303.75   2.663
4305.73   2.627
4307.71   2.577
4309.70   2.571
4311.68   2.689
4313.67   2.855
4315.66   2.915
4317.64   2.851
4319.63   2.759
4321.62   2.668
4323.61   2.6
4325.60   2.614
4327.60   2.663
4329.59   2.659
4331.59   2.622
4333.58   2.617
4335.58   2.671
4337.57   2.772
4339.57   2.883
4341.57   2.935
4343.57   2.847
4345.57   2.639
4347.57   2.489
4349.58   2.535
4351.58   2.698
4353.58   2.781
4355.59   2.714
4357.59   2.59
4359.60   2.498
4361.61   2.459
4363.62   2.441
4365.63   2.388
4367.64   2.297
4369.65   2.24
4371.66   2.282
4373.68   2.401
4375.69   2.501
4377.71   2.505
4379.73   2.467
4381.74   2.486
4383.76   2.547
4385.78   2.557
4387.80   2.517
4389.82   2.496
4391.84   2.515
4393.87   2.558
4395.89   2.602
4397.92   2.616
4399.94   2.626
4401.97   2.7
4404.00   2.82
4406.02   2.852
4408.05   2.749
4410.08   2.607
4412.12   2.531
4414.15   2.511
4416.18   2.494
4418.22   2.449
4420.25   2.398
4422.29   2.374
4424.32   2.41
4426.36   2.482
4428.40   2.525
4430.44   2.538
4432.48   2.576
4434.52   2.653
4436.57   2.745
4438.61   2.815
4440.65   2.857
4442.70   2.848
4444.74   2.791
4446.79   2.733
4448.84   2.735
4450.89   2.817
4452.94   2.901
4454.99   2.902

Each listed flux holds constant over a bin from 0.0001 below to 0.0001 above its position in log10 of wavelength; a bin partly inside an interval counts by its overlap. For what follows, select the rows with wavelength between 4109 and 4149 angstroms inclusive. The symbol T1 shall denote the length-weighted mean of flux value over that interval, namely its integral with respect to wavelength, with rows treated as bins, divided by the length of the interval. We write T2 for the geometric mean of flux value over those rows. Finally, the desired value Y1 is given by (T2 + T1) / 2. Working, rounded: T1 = 2.72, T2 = 2.711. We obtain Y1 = 2.72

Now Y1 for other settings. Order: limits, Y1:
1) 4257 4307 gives 2.53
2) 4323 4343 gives 2.70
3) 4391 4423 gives 2.59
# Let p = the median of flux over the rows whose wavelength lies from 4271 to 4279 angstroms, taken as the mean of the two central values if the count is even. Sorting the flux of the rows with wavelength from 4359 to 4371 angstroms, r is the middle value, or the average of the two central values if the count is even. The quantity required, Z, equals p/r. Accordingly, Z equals 1.04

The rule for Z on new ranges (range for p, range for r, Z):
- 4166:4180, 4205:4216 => 0.92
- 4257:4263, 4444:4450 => 0.92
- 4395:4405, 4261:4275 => 1.01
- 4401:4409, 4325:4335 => 1.06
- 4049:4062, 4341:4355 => 1.05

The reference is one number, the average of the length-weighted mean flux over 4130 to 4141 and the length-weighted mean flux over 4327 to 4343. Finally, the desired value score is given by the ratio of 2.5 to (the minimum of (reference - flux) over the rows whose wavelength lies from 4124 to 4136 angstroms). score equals 28.4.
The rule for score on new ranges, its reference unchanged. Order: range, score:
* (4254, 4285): -29.8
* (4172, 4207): -9.5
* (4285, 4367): -12.5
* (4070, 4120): -6.9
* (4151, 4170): 32.8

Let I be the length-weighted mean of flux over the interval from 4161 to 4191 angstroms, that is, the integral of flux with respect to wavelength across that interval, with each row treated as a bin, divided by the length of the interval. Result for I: 2.77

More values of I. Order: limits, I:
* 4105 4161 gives 2.69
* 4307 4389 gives 2.60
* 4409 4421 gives 2.50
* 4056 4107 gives 2.86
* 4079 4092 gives 2.95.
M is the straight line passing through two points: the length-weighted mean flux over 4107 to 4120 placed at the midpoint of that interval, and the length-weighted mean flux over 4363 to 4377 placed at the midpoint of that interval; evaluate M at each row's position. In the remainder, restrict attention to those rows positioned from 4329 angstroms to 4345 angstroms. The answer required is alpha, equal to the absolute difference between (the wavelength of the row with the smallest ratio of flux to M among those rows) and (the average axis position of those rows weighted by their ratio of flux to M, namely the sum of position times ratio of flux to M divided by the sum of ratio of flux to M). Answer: 3.2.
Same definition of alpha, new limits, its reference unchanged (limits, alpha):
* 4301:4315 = 1.9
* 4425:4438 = 5.2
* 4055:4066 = 1.0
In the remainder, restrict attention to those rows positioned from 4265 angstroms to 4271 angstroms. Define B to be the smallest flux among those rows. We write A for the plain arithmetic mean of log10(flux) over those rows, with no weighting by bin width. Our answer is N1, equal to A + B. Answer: 3.02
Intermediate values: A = 0.434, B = 2.589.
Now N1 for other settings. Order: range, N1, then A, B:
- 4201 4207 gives 3.09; 0.427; 2.666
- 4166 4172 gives 3.00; 0.414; 2.588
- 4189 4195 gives 3.28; 0.452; 2.824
